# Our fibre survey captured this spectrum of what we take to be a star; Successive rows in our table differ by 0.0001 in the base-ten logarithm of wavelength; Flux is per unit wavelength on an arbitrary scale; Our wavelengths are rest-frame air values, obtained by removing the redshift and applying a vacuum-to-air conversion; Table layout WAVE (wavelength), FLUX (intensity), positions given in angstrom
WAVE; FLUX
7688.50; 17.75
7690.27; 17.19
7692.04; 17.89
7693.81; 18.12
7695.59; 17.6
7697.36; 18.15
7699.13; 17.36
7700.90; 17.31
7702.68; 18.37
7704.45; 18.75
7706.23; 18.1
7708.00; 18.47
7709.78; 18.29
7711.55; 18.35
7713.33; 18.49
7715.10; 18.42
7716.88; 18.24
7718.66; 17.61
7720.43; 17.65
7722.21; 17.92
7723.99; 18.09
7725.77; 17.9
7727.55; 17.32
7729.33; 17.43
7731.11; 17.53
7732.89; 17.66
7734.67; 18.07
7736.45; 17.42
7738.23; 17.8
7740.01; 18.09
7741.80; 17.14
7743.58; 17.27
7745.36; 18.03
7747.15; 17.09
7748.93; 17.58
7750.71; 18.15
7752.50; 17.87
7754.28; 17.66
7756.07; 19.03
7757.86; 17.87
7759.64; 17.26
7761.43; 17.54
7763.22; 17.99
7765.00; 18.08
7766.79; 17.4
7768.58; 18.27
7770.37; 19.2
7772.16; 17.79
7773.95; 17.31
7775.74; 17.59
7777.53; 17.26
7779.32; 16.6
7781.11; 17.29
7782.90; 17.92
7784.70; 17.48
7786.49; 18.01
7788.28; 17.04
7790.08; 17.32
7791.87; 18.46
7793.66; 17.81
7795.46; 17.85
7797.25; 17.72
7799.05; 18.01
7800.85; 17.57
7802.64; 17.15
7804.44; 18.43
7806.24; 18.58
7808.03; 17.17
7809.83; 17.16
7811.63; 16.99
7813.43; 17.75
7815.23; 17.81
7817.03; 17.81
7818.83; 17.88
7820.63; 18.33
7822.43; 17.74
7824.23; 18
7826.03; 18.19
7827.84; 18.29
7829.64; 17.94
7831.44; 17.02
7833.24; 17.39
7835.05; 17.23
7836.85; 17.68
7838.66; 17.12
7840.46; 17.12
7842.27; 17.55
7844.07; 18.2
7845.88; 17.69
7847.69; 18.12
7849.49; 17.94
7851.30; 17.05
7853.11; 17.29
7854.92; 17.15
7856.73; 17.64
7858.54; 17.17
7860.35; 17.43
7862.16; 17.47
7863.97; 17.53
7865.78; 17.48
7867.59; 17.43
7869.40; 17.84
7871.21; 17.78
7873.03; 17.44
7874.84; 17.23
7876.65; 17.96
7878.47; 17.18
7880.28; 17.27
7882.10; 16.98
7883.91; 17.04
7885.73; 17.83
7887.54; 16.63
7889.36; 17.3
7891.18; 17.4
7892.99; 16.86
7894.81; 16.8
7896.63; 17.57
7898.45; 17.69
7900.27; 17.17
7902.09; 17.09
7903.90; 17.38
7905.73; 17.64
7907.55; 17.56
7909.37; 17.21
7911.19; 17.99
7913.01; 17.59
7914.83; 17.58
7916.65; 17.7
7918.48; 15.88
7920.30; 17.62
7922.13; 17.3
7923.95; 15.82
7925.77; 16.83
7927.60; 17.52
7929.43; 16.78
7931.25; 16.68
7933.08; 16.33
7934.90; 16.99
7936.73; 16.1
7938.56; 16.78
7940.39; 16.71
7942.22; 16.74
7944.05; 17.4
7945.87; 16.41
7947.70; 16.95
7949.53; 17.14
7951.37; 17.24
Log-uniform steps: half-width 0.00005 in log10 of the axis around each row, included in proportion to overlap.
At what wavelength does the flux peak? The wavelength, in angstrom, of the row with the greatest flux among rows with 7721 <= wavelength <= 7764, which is 7756.07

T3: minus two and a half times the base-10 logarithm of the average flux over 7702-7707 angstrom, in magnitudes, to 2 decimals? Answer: -3.16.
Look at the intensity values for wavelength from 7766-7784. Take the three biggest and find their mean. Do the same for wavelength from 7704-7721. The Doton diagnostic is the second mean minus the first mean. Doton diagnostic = 0.11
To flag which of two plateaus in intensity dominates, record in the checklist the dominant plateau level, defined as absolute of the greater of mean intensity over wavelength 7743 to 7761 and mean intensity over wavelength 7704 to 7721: 18.2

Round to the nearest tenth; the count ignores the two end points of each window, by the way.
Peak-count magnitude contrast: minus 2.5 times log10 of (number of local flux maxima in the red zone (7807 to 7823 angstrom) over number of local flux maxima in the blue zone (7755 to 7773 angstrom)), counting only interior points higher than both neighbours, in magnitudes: 0.8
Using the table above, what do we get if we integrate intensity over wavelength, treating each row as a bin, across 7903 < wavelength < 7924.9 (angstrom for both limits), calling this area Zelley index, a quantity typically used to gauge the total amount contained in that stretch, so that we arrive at 378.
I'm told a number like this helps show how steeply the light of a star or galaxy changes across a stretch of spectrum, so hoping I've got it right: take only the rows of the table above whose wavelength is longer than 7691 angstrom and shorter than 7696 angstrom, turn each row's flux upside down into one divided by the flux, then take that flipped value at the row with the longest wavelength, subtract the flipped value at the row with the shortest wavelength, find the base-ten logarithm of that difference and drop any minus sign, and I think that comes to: 3.04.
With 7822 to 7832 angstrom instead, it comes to 2.62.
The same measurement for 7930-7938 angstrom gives 2.67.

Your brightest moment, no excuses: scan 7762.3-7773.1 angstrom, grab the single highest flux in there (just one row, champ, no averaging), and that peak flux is 19.2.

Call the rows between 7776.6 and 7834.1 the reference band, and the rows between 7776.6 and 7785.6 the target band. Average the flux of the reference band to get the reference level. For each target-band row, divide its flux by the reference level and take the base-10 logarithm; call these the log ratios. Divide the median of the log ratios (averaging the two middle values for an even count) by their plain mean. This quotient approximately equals 1.04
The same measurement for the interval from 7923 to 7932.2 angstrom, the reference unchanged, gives 0.93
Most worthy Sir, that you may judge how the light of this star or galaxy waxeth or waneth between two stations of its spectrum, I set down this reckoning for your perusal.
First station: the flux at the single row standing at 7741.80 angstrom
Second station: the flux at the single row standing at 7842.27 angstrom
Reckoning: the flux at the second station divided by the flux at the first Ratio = 1.02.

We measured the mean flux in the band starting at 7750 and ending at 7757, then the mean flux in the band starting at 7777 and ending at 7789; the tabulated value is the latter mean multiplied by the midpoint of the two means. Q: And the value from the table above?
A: 309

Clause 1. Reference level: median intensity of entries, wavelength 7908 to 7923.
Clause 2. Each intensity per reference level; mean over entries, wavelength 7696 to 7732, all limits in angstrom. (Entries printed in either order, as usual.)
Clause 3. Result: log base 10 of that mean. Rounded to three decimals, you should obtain 0.010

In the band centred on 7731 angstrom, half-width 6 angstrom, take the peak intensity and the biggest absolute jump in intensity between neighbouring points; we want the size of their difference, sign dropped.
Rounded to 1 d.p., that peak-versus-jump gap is 17.4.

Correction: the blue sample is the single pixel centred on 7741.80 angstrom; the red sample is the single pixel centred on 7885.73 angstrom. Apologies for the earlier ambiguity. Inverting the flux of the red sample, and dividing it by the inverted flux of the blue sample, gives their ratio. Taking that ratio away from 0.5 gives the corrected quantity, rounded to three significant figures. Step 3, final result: -0.461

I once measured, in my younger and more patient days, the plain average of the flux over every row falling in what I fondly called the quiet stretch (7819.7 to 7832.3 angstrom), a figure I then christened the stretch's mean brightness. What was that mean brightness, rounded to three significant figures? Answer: 17.9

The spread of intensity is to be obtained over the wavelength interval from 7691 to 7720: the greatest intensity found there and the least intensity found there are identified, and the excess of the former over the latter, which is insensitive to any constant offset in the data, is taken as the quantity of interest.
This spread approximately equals 1.4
